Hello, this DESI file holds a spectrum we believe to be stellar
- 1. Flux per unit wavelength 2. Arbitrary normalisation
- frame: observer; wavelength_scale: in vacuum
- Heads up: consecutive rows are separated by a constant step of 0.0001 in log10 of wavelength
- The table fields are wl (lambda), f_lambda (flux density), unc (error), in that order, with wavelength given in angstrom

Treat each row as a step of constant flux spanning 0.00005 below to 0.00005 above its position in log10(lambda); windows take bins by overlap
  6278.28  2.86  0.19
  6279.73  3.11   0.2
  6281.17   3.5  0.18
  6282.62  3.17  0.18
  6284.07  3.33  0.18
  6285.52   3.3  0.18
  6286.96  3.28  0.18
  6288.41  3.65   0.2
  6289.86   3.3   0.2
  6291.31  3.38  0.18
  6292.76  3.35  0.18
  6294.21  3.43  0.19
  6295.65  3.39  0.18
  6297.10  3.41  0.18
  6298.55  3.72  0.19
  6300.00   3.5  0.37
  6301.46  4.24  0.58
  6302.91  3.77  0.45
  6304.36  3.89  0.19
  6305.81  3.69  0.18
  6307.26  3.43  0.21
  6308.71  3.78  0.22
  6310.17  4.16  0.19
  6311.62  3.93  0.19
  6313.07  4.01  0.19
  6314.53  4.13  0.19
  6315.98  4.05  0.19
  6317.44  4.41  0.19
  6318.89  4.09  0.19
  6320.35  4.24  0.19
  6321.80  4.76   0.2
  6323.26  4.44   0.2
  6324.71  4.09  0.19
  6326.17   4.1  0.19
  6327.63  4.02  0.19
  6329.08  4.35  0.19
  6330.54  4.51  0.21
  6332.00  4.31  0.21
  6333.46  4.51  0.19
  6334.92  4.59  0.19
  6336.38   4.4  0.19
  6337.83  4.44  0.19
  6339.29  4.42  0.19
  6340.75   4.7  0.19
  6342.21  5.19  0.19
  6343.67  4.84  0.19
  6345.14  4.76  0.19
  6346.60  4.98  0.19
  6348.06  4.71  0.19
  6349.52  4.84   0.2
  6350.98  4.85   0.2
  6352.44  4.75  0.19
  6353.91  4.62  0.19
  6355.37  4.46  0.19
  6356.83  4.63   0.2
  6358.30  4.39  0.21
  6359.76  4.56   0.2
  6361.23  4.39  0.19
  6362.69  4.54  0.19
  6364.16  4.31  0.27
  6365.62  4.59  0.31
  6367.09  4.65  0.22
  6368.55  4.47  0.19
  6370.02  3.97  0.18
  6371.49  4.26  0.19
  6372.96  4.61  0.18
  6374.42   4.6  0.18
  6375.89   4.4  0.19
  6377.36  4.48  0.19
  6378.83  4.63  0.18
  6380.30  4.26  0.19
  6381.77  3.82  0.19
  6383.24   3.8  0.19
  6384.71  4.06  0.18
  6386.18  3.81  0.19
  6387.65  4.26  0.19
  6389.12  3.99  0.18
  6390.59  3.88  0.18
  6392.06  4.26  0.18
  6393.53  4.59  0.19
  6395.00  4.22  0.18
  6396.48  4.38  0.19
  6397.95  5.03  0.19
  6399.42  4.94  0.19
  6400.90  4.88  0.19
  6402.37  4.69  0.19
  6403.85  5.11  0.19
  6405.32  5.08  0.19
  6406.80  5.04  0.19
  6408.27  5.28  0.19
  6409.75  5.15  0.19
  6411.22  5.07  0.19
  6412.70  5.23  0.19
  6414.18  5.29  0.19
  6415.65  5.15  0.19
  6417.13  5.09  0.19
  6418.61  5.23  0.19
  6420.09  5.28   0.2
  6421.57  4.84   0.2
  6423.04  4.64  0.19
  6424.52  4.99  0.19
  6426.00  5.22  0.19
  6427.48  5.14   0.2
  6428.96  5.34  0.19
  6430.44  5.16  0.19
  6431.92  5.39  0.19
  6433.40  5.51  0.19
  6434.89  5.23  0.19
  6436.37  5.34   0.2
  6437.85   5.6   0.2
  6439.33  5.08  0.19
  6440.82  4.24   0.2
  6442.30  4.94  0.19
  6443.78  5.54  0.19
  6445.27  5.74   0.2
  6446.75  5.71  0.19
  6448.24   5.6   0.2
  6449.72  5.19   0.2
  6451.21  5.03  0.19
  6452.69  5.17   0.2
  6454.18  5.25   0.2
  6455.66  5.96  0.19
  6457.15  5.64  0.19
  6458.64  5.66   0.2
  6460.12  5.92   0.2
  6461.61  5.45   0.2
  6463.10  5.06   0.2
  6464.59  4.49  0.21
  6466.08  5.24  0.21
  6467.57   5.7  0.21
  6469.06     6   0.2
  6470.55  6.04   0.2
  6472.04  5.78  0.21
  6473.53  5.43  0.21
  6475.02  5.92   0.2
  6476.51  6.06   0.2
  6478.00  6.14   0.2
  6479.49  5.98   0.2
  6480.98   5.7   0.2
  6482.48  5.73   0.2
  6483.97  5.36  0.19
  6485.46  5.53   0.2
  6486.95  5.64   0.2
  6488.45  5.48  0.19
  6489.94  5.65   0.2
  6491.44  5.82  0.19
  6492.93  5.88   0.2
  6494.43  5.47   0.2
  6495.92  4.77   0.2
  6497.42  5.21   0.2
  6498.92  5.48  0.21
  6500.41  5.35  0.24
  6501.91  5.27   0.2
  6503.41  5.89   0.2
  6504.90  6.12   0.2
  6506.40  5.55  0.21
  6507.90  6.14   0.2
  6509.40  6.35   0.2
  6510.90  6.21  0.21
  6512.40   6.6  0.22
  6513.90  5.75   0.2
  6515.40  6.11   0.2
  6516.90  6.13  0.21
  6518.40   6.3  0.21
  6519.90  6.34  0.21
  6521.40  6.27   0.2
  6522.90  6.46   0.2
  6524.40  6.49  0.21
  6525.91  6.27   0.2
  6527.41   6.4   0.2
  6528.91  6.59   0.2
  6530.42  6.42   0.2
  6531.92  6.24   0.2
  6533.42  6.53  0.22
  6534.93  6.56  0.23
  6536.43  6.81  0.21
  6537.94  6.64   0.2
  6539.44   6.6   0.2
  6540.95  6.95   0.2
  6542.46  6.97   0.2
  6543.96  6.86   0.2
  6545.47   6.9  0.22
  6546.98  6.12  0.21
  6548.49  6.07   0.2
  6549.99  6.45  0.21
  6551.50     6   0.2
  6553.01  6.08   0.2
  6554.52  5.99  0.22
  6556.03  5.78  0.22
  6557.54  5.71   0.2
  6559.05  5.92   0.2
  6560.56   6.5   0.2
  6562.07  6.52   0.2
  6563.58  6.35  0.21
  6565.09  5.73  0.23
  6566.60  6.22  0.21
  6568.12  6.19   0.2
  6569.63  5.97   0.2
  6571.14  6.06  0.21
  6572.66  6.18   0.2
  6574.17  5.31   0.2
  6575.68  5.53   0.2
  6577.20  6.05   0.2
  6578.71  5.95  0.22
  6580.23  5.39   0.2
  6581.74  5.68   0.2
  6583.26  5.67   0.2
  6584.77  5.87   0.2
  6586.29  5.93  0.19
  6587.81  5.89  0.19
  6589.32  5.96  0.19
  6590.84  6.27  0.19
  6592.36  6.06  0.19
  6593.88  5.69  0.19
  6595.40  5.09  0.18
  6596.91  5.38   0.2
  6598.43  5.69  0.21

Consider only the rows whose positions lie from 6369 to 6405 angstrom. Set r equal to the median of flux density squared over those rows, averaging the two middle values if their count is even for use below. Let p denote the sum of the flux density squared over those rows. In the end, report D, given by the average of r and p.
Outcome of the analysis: 240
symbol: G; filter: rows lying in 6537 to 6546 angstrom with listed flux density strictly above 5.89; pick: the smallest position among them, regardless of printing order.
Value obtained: 6537.94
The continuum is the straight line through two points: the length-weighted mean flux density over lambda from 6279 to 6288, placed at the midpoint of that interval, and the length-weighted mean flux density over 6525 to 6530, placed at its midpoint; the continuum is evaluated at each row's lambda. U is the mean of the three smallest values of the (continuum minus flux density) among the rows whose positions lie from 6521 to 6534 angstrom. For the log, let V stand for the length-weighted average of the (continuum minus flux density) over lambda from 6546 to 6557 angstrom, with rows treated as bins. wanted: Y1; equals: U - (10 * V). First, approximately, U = -0.1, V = 0.6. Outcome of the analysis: -6.5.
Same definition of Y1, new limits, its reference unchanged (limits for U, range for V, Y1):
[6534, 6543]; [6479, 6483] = -0.6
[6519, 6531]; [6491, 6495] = -2.6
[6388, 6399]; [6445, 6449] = 3.0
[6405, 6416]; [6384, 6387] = -6.9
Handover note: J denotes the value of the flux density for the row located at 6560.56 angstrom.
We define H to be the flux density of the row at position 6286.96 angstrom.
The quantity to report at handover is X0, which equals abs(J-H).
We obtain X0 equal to 3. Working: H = 3.28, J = 6.5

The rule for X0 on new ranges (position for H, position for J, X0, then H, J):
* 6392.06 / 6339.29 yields 0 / 4.26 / 4.42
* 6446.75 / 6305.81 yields 2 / 5.71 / 3.69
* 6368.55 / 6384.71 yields 0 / 4.47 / 4.06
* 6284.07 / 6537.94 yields 3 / 3.33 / 6.64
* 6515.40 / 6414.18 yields 1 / 6.11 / 5.29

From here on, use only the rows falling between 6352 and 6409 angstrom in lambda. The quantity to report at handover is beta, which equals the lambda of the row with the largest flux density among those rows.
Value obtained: 6408.27 angstrom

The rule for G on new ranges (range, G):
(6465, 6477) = 6469.06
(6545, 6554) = 6545.47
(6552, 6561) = 6553.01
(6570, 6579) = 6571.14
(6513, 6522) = 6515.40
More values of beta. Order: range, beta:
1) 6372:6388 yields 6378.83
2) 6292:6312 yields 6301.46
